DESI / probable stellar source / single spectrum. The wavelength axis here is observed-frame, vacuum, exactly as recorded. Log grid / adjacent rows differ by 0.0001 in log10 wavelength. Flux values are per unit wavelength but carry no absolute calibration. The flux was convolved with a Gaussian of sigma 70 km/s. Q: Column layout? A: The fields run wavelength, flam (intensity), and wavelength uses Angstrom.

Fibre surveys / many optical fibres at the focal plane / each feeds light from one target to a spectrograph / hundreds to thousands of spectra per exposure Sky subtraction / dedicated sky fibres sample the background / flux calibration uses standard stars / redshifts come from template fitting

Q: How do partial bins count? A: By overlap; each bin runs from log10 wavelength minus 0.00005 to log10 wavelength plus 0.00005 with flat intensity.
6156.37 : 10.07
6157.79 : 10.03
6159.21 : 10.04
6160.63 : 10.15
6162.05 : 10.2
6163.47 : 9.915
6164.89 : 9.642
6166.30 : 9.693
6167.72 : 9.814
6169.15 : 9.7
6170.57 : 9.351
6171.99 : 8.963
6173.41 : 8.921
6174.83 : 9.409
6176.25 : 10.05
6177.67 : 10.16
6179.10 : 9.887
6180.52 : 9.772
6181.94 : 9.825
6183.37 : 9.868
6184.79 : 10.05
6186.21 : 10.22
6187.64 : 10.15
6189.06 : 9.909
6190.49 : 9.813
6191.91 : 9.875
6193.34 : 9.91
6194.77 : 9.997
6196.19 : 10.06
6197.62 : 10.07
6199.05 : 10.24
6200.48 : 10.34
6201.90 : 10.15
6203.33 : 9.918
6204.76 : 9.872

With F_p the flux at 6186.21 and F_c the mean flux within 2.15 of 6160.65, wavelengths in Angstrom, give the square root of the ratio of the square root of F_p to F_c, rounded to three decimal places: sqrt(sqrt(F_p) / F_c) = 0.562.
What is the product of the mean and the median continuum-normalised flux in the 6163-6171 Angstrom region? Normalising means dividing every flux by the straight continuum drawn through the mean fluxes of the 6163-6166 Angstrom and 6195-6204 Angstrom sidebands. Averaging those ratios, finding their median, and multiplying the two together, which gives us 0.976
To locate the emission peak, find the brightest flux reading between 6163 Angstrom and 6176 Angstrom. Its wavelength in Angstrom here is 6163.47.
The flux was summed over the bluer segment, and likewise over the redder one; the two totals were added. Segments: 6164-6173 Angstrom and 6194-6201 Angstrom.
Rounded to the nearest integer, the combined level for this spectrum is 108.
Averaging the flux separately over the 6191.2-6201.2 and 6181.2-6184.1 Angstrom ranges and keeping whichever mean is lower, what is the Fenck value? 9.85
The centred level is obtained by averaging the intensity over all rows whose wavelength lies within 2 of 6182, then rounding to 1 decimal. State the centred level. 9.8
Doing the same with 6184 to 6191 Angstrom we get 10.0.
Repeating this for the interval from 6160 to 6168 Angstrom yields 9.9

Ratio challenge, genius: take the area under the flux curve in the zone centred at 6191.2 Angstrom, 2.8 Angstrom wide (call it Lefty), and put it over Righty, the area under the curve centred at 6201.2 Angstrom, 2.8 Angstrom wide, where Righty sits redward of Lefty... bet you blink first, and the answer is 0.96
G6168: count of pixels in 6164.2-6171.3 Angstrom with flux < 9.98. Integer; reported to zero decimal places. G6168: 5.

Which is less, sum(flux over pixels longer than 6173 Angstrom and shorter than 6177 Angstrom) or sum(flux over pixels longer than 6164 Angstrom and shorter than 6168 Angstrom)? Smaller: 28.4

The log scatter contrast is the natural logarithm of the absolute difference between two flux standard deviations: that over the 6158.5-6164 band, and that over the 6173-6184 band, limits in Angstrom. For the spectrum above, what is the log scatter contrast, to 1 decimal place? -1.3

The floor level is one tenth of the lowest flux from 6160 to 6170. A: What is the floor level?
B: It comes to 0.96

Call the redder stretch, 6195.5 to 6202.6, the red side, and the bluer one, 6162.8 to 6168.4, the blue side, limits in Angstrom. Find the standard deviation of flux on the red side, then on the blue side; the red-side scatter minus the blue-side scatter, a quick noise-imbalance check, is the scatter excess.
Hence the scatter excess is 0.00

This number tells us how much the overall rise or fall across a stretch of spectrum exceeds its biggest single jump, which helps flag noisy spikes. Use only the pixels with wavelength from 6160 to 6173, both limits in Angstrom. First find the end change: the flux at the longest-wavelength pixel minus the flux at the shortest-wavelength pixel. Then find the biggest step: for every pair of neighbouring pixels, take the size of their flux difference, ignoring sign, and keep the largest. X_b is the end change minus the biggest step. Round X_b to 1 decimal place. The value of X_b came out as -1.6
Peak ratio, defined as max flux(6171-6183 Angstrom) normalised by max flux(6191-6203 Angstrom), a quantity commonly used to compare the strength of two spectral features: 0.983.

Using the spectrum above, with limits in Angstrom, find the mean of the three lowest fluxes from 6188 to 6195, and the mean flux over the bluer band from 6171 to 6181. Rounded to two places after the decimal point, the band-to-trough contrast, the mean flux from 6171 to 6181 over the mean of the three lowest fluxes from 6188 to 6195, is 0.97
